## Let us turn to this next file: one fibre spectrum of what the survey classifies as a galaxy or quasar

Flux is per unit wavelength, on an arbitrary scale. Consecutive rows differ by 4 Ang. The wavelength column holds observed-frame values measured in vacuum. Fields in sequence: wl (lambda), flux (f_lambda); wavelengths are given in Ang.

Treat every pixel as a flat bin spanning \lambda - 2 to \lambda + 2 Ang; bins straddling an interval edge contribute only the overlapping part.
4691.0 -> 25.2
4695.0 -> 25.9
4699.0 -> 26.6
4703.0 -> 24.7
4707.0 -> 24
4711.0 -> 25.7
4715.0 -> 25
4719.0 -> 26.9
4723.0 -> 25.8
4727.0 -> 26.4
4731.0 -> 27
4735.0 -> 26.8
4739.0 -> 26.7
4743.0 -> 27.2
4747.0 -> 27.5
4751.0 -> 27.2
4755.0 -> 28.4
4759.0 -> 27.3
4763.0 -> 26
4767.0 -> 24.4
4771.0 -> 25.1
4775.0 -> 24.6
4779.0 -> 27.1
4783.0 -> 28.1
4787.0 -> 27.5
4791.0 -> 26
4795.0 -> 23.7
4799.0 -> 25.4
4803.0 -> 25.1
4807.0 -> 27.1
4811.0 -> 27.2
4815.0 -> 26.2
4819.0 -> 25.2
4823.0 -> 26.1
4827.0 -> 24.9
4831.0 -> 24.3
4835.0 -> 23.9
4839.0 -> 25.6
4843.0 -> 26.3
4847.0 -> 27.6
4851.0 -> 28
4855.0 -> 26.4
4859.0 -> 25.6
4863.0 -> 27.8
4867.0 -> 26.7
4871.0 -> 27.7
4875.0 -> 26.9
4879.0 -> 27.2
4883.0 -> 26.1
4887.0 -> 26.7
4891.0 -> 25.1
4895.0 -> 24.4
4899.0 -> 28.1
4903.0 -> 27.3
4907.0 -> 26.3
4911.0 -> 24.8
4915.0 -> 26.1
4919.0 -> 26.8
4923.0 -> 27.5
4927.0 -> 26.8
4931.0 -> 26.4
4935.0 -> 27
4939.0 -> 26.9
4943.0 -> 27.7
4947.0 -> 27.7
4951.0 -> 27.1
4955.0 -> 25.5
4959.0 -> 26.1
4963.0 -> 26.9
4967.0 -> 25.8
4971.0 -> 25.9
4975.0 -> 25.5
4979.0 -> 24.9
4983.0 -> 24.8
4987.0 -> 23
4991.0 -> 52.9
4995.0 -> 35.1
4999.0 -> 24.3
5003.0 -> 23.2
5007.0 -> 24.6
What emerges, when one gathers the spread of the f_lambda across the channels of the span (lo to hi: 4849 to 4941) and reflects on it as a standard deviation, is 1.0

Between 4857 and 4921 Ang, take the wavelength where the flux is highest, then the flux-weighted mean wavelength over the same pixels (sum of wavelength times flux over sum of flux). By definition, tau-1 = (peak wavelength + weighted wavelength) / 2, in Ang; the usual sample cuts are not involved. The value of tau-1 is 4893.9 Ang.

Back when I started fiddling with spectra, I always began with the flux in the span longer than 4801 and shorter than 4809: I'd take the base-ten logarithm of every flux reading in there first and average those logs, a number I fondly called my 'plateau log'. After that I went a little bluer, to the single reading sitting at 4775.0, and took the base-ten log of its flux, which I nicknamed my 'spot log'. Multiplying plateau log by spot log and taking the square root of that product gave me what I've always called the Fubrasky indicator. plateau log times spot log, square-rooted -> 1.40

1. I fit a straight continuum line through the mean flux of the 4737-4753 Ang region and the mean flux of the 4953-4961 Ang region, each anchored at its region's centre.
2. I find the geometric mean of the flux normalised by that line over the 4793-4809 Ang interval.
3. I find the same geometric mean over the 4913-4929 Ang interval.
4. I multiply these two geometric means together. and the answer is 0.97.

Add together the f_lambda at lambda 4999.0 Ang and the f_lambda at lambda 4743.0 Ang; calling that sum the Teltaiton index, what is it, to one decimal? 51.5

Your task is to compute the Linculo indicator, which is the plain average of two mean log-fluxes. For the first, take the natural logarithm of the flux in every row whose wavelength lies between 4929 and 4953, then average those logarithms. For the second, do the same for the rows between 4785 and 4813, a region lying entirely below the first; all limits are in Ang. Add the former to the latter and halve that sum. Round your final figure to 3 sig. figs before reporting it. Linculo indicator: 3.28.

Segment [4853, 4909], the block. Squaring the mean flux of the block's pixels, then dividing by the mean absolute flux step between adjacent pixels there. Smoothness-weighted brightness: 586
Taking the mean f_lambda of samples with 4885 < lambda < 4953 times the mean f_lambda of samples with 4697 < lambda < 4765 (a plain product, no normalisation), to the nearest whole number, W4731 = 704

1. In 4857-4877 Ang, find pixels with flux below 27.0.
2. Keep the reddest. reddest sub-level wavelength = 4875.0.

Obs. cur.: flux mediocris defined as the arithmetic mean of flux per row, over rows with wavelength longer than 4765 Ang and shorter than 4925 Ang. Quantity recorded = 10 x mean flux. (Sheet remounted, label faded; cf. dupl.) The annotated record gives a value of 261.7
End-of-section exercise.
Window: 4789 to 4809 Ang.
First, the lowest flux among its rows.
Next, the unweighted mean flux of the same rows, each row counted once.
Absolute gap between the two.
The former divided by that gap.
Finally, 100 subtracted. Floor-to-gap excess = -87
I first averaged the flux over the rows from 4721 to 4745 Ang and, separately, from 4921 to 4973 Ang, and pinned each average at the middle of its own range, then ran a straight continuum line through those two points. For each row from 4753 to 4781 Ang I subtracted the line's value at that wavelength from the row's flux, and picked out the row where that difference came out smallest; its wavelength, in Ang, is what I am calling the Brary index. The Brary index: 4767.0 Ang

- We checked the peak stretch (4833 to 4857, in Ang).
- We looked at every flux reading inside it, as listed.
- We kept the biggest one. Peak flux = 28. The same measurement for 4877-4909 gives 28.1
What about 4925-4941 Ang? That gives 27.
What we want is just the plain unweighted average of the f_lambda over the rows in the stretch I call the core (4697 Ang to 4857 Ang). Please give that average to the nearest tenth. 26.1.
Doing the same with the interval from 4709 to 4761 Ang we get 26.8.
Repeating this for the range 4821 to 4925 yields 26.3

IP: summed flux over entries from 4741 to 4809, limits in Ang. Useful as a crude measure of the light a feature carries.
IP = 448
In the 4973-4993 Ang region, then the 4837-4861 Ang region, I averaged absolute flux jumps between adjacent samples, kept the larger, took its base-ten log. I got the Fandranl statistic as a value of 0.91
